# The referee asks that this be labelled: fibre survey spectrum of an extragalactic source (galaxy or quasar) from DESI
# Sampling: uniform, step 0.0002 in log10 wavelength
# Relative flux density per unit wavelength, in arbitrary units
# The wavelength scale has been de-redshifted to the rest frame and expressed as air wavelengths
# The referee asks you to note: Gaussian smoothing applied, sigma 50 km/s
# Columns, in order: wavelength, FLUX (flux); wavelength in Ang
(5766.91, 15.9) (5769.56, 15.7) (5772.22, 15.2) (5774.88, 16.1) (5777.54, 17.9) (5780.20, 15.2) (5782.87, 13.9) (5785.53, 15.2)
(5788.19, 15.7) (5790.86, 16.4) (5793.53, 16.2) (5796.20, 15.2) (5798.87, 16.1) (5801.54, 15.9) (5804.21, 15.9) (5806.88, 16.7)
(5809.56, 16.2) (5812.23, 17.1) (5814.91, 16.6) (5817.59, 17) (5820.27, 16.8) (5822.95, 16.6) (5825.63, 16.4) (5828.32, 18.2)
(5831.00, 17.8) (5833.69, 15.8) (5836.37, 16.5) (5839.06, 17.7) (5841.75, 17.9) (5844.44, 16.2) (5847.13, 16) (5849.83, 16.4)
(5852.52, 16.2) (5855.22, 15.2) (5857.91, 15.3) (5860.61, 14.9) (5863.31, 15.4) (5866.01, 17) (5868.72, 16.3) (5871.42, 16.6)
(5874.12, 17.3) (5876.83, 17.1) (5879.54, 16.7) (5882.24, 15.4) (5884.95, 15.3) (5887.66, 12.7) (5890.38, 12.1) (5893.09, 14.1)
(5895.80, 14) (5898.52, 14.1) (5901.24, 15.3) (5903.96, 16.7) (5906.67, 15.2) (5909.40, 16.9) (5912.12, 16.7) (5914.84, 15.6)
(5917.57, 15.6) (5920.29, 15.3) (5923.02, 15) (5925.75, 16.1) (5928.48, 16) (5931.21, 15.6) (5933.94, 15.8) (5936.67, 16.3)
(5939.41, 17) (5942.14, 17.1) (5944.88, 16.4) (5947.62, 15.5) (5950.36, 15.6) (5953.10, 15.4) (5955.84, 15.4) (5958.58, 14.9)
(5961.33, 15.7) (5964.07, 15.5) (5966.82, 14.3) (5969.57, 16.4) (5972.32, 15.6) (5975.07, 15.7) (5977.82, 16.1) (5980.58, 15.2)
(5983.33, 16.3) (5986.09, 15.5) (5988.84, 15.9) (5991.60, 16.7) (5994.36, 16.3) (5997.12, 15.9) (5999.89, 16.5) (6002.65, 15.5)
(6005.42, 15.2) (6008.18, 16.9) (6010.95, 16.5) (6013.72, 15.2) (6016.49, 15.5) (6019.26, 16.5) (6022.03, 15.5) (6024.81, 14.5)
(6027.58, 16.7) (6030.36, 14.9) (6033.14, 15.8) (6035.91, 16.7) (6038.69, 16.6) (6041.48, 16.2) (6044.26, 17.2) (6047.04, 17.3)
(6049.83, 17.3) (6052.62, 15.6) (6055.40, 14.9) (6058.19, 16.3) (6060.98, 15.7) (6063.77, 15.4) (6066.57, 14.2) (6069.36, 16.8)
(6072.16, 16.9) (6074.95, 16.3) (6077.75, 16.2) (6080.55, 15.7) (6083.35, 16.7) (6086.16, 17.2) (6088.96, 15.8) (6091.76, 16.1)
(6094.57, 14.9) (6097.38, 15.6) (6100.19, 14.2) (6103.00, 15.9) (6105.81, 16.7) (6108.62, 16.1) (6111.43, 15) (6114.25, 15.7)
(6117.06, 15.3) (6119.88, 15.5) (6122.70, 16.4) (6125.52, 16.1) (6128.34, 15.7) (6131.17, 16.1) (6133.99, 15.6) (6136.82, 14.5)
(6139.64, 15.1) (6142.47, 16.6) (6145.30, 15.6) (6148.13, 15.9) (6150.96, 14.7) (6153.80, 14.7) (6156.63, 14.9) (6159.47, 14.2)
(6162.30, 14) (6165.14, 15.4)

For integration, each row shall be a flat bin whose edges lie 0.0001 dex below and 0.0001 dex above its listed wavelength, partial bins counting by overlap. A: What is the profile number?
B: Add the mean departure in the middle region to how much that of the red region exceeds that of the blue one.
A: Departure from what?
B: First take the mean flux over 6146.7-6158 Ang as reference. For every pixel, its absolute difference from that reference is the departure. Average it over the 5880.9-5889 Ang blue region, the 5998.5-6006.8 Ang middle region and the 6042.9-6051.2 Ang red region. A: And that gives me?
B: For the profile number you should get 1.9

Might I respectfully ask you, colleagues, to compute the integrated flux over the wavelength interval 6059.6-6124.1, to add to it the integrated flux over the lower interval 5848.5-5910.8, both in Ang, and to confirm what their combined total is 1986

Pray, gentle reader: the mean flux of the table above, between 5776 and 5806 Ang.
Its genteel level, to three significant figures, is 15.8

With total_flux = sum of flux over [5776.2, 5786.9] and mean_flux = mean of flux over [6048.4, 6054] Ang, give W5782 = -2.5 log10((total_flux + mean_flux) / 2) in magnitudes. -3.99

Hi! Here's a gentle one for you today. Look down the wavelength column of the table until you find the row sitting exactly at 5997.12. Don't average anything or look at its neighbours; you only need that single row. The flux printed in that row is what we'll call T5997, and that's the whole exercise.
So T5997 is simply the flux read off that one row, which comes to 15.9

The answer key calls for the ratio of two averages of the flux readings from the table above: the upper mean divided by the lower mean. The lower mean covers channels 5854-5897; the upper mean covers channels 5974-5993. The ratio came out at 1.038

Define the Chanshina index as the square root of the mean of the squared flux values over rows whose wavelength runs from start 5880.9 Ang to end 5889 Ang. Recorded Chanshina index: 14.5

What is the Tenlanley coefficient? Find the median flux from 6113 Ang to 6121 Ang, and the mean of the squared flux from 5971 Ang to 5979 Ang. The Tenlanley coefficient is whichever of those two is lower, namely 15.5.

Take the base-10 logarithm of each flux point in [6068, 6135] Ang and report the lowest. 1.15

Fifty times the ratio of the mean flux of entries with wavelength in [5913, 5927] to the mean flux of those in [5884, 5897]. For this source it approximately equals 57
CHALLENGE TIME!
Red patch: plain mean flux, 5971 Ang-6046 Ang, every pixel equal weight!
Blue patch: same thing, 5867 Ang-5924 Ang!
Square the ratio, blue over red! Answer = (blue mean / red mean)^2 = 0.93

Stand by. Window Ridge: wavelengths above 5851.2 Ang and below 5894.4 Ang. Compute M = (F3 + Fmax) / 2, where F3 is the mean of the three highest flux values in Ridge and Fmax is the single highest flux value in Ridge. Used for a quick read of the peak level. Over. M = 17.2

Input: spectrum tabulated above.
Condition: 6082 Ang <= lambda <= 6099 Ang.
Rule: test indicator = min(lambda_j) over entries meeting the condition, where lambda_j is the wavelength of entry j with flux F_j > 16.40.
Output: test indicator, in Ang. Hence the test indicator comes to 6083.35 Ang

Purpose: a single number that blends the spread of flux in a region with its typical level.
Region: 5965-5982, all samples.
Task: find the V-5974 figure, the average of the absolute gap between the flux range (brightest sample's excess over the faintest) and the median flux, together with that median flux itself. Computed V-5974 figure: 14.6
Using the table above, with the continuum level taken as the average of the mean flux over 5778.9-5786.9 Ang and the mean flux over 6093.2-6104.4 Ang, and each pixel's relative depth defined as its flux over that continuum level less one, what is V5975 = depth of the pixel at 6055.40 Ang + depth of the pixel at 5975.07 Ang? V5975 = 0.05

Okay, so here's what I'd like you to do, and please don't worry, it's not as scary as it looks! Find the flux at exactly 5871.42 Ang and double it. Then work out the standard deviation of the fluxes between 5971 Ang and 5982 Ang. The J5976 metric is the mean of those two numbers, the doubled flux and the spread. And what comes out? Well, 16.8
